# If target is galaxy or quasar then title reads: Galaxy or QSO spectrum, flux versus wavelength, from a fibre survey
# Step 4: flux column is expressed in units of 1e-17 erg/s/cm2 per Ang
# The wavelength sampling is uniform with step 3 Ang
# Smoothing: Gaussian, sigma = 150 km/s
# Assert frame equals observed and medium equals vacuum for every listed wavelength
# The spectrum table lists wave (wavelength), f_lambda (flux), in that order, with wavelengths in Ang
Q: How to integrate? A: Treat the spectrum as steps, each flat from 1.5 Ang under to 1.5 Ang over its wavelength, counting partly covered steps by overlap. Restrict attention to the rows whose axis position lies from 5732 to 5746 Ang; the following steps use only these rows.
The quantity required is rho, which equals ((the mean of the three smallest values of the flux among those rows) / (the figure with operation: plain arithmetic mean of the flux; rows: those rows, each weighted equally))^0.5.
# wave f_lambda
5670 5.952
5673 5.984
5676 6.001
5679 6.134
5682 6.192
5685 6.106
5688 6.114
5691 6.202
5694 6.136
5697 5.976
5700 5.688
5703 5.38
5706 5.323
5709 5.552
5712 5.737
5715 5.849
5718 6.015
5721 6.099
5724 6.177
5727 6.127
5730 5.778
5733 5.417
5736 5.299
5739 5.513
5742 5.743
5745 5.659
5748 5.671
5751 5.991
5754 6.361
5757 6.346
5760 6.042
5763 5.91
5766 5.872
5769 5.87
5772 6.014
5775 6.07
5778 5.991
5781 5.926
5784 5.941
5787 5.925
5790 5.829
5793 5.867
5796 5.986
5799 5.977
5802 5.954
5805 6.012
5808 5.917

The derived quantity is 0.989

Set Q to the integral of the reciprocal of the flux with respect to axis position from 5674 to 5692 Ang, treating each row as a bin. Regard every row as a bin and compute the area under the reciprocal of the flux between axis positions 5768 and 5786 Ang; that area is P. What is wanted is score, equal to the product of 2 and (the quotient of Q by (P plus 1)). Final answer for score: 1.47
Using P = 3.015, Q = 2.94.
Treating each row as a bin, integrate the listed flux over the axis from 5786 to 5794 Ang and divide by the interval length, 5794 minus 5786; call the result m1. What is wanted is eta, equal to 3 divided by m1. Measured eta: 0.511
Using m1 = 5.87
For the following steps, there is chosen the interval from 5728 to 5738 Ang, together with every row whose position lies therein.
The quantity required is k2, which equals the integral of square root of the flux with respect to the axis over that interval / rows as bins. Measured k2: 23.5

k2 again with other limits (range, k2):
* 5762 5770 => 19.4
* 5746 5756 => 24.5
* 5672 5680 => 19.7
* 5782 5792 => 24.3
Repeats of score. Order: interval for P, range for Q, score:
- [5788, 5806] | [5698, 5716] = 1.60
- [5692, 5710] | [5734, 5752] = 1.54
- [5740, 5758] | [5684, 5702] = 1.48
